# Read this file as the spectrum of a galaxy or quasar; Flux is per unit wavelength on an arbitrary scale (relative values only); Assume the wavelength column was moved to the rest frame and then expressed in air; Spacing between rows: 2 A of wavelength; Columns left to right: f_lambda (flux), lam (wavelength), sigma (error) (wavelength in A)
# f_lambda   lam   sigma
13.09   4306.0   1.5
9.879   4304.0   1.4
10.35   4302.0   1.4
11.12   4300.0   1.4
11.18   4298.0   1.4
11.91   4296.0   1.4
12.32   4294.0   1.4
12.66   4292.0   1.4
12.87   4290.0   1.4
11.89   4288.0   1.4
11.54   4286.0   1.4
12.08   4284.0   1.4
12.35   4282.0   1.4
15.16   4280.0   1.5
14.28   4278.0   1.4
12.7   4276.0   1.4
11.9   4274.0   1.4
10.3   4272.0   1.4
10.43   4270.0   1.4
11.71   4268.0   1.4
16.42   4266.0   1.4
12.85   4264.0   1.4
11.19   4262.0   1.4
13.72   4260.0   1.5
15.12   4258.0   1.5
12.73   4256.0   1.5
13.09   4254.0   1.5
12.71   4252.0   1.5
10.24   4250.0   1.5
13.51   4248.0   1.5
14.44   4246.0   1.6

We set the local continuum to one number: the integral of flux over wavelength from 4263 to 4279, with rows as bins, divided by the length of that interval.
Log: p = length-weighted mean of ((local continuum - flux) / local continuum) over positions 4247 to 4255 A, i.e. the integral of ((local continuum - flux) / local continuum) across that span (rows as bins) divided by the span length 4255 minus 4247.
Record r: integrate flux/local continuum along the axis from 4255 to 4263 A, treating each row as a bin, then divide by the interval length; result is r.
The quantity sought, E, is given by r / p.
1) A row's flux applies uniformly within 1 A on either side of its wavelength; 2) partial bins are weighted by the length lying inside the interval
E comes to 71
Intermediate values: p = 0.01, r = 1.05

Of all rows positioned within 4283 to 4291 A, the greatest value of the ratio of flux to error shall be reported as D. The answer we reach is 9.2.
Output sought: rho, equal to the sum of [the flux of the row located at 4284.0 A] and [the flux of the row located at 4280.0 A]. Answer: 27.2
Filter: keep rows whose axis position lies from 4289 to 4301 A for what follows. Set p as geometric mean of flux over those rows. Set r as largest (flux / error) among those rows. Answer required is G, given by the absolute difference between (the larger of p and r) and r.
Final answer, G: 2.8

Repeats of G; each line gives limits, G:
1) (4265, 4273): 0.3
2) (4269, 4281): 2.1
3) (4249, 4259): 2.6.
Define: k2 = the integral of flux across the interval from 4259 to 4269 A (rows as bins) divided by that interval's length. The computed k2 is 13.2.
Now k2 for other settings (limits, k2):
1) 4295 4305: 10.9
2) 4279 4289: 12.6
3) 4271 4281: 12.9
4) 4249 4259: 12.8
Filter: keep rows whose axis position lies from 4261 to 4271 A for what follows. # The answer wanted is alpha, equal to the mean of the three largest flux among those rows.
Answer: 13.7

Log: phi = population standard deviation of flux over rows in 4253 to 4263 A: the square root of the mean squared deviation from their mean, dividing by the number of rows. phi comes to 1.28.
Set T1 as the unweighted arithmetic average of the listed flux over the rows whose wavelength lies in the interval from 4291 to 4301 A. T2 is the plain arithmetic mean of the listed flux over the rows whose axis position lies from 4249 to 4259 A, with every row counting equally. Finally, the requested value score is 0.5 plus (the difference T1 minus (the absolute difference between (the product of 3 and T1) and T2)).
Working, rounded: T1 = 11.8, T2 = 12.8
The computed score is -10.4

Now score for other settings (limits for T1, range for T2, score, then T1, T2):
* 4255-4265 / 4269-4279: -13.8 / 13.1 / 11.9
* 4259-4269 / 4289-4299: -13.7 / 13.2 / 12.2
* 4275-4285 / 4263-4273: -13.8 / 13.3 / 12.3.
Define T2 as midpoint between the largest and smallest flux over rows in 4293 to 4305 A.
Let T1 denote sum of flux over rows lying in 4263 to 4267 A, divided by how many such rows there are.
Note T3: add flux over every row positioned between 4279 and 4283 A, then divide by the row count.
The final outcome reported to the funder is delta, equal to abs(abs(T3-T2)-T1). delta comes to 11.98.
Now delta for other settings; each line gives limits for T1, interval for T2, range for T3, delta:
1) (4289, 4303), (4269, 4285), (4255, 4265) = 11.38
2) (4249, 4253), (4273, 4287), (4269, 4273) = 8.49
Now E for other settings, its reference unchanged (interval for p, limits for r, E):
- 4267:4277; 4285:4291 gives 10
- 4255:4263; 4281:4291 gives -20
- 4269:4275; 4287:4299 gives 7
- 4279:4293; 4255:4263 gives -173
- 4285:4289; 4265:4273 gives 14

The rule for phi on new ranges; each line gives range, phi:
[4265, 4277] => 2.05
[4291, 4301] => 0.61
